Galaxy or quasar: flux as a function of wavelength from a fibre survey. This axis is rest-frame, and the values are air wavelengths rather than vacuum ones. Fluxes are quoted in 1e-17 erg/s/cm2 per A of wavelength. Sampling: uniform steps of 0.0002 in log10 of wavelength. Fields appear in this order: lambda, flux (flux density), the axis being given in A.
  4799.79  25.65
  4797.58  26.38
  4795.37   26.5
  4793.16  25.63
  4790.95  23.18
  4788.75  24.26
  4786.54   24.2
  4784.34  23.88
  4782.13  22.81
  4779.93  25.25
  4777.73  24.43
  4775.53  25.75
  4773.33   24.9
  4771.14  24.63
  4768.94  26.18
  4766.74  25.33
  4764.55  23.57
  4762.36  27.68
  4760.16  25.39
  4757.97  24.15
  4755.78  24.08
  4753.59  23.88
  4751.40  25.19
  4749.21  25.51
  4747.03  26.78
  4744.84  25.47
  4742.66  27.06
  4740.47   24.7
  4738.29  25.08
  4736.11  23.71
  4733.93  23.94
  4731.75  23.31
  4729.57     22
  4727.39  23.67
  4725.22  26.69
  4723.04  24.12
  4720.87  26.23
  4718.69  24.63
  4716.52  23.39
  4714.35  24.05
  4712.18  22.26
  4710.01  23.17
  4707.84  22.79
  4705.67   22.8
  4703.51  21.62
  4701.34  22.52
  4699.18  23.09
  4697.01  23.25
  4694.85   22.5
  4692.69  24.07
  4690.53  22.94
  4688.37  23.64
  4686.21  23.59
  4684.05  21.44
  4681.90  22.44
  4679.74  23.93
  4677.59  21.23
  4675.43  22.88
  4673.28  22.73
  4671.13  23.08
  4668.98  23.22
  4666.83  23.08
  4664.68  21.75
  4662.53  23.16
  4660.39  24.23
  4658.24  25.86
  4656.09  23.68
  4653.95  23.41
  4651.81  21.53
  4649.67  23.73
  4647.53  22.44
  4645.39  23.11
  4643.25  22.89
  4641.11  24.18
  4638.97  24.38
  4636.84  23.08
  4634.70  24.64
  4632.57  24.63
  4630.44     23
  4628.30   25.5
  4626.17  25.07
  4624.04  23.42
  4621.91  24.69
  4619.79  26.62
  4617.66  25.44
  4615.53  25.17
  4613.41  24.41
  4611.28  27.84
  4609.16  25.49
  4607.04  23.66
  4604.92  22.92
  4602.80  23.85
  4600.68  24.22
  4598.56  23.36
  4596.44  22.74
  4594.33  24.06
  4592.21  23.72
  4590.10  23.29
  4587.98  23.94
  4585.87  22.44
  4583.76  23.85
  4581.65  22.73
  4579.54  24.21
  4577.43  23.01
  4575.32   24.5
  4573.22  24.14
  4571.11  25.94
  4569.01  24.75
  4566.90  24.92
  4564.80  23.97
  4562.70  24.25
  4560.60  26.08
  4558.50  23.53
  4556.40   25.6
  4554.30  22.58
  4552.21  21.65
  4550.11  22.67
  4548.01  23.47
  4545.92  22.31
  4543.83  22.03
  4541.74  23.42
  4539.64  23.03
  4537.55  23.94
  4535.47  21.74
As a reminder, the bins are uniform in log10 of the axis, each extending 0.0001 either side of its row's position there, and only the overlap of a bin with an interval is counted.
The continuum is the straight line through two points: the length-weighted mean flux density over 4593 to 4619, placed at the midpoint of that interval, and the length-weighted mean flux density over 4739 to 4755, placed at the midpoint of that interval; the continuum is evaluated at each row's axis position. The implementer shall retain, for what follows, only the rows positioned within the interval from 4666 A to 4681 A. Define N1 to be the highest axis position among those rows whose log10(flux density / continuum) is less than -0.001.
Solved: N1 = 4679.74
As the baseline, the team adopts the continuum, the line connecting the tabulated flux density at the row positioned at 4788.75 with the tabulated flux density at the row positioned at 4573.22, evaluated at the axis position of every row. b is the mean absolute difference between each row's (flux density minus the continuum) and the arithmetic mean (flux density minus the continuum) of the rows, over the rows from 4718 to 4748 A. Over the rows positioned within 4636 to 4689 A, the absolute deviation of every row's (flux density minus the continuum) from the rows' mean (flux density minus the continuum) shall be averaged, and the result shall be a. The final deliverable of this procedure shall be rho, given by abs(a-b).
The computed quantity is 0.46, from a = 0.74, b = 1.20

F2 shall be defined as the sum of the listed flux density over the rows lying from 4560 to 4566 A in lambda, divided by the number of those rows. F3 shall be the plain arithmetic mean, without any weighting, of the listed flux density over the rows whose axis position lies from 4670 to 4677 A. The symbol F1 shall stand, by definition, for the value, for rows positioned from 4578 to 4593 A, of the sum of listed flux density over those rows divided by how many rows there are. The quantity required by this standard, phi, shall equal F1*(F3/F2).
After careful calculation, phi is 21.7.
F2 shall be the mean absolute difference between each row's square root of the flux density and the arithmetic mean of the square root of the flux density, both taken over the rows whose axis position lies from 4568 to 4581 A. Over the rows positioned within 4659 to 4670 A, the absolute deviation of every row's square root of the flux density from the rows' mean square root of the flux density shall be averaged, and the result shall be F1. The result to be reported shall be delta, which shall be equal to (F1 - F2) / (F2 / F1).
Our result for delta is -0.01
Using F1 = 0.056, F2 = 0.06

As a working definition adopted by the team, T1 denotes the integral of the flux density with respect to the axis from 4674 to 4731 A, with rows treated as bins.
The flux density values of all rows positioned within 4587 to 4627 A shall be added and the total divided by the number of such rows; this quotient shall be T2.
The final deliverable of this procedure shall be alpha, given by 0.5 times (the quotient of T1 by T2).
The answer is 27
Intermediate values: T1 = 1326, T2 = 24.4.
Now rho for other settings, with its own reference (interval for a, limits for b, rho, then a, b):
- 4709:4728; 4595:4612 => 0.13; 1.07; 1.20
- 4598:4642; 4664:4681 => 0.29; 0.91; 0.63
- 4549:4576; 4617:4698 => 0.08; 1.02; 0.94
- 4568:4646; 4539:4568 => 0.13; 0.88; 1.02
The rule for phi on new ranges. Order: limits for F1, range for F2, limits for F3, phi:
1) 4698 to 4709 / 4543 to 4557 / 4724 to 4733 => 23.6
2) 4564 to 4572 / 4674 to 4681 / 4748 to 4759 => 27.0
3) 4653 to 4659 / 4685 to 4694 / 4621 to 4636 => 25.2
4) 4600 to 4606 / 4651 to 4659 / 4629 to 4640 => 24.0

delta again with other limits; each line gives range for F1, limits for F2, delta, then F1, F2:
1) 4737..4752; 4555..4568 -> -0.01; 0.069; 0.08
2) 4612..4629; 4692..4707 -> 0.01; 0.065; 0.06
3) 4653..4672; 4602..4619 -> -0.03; 0.075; 0.11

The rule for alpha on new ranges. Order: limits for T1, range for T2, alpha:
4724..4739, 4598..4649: 7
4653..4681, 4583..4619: 13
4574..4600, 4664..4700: 13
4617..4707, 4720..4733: 43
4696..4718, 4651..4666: 11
